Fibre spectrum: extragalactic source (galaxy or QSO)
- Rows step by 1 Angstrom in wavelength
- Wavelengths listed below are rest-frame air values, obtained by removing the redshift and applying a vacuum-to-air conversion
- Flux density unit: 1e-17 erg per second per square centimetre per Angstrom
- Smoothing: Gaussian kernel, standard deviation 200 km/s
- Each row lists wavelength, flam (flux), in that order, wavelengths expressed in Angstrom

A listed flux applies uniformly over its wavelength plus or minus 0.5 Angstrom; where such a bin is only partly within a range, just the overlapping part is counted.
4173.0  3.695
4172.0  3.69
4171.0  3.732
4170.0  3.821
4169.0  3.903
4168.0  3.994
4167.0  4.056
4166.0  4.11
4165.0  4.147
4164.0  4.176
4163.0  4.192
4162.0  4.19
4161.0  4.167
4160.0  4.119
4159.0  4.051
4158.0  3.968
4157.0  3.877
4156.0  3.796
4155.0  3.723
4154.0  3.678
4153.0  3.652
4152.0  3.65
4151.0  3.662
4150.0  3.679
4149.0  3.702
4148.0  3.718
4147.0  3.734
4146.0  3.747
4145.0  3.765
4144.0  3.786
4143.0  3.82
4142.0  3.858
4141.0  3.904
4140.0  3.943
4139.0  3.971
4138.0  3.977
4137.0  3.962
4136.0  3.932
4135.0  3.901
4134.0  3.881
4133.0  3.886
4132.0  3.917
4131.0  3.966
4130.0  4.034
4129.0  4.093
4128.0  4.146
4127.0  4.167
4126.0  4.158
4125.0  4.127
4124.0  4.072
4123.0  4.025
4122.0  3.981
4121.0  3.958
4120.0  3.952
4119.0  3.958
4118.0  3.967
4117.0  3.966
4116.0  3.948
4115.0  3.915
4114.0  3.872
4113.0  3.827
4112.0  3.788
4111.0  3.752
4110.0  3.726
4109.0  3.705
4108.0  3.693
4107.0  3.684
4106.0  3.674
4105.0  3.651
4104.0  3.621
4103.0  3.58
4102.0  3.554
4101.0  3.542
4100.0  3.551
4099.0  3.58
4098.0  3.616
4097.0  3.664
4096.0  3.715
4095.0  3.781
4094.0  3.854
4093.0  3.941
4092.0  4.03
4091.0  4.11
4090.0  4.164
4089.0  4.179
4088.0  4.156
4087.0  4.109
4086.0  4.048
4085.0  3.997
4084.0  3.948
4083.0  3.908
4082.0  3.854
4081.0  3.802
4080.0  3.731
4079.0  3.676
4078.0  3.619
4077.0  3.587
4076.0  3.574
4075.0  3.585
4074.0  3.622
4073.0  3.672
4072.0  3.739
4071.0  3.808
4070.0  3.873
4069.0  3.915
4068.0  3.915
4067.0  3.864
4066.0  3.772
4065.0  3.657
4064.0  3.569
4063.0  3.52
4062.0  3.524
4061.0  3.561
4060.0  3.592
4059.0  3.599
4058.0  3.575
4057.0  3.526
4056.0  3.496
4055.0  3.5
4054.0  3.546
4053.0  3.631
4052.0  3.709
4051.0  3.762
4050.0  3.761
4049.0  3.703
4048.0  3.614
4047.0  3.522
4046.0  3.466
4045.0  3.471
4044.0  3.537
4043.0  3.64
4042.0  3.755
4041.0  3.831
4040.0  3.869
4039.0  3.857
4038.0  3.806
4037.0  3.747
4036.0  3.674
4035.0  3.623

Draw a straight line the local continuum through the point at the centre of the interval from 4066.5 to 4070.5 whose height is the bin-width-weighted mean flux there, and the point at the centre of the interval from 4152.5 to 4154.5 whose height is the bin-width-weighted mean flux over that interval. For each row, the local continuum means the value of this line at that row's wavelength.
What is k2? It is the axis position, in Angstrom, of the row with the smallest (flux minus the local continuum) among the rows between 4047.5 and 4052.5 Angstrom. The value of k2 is 4048.0 Angstrom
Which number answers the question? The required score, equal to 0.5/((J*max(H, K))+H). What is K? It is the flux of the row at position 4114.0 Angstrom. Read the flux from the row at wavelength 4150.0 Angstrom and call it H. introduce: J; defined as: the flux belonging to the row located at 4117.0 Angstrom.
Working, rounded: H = 3.679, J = 3.966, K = 3.872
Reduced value 0.0263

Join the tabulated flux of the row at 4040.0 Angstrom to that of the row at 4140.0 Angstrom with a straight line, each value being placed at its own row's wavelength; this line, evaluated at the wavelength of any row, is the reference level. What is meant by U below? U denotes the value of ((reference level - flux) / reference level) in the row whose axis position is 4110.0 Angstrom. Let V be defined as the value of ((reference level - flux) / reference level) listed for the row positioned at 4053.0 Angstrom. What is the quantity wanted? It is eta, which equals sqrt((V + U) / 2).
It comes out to 0.24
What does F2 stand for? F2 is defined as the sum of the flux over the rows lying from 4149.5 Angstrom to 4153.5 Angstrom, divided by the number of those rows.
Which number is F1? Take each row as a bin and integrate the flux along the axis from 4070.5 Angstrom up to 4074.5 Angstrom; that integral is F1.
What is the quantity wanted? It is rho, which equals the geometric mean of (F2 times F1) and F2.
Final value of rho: 14.1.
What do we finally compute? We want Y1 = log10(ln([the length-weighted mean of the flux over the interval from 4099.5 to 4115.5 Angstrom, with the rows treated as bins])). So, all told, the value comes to 0.116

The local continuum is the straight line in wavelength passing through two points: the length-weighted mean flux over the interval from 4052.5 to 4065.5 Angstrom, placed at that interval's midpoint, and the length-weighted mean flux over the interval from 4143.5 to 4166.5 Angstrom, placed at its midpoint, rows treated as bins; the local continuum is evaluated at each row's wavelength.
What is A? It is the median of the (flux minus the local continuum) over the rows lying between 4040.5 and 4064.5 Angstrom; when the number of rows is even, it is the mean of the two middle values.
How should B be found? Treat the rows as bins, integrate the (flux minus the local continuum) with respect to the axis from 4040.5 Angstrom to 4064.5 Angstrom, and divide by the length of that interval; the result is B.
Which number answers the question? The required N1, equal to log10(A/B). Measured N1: -0.5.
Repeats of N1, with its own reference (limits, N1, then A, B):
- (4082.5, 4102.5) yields 0.1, 0.27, 0.20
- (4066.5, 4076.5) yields 0.0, 0.17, 0.15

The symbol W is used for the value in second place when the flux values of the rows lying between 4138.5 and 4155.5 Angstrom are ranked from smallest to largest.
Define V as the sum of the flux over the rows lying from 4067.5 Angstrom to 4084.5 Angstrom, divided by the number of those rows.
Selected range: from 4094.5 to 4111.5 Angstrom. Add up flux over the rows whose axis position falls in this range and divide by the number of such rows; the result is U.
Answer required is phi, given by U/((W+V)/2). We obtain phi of 0.99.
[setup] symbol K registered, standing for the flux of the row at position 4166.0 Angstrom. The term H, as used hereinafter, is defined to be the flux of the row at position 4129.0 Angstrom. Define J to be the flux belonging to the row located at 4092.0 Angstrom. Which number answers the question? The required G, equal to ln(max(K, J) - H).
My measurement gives -4.1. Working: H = 4.093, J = 4.03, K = 4.11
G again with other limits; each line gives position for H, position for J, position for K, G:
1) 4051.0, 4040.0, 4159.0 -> -1.2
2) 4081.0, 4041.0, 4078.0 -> -3.5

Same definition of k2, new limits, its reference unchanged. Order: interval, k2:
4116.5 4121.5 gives 4120.0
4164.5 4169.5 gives 4169.0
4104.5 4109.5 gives 4105.0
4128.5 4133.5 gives 4133.0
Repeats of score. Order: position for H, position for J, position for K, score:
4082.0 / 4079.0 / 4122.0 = 0.0270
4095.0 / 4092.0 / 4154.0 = 0.0263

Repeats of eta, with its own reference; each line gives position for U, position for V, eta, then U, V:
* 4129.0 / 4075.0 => 0.14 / -0.04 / 0.080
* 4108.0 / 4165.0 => 0.07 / 0.06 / -0.047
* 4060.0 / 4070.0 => 0.20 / 0.08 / 0.005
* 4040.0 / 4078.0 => 0.19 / 0.00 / 0.071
